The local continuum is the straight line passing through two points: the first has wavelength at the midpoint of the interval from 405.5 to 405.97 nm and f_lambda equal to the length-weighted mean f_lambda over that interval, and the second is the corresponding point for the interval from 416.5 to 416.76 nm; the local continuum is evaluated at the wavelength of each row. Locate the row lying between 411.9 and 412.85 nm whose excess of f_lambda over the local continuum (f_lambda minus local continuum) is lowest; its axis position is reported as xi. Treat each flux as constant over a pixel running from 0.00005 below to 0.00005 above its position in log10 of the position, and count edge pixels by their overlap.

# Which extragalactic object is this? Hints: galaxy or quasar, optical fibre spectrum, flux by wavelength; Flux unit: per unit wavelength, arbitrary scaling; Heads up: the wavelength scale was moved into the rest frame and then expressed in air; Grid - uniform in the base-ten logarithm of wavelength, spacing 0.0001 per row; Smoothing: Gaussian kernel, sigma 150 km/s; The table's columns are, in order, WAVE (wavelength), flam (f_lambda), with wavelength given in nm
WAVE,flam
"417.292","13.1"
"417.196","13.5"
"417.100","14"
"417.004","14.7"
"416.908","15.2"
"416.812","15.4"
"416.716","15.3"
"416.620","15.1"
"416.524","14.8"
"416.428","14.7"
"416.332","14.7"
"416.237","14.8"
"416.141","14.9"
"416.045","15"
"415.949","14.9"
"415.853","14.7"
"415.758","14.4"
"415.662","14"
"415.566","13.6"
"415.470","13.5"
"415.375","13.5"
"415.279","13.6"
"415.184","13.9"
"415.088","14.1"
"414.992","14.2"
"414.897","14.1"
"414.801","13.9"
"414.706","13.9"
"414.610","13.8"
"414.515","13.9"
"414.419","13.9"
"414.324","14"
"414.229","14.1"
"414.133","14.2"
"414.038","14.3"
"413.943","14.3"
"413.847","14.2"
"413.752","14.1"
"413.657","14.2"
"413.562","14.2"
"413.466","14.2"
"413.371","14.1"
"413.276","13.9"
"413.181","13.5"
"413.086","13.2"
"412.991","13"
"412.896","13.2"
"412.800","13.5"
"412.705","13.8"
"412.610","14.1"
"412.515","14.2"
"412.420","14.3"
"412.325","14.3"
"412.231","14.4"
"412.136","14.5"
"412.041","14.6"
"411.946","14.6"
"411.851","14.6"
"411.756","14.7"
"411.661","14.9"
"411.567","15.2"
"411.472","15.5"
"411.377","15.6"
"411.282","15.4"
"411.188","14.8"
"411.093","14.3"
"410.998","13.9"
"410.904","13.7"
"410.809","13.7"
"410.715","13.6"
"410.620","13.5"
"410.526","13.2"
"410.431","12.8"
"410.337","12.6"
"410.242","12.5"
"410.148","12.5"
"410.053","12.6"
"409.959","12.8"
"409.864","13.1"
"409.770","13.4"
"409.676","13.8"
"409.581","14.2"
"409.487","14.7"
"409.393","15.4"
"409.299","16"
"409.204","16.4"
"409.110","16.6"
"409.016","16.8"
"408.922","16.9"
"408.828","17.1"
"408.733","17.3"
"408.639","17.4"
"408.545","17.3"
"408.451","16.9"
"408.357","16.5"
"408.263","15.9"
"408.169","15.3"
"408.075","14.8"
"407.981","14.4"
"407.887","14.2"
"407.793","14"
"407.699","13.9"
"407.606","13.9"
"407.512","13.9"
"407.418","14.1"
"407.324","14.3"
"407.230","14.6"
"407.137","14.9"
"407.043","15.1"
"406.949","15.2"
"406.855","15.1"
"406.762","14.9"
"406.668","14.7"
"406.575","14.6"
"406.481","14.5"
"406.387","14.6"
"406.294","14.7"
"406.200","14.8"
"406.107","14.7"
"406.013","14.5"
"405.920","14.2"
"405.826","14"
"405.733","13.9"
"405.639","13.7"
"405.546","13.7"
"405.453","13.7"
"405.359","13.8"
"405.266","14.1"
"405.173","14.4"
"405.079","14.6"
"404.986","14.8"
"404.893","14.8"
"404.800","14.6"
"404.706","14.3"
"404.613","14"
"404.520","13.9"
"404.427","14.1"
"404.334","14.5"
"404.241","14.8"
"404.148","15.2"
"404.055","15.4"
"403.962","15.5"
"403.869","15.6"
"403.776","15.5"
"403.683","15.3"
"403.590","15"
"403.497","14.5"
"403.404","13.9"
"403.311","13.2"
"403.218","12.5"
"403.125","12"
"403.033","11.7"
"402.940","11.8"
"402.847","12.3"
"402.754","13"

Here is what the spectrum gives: 412.800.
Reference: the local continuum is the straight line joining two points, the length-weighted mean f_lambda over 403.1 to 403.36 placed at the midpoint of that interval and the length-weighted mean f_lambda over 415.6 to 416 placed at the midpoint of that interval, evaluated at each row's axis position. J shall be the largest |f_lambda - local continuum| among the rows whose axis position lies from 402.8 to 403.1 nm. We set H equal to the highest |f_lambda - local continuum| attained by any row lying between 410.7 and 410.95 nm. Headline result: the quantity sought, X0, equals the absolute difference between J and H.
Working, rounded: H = 0.1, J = 0.88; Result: 0.8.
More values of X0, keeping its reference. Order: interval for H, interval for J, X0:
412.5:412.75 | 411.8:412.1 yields 0.5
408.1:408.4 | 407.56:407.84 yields 2.4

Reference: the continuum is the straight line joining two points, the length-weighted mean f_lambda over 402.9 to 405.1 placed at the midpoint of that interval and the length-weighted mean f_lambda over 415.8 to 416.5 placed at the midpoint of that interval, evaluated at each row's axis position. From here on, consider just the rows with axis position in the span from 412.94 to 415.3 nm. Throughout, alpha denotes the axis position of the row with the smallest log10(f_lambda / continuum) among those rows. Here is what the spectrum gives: 412.991 nm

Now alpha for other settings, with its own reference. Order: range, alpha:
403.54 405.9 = 405.639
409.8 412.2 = 410.242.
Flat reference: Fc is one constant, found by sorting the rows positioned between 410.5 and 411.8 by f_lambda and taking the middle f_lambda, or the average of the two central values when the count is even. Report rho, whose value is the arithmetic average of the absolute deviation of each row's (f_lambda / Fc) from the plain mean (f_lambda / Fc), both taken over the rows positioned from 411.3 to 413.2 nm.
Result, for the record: 0.040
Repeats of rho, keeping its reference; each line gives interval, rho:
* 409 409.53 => 0.043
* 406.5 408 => 0.028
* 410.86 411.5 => 0.046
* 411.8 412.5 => 0.008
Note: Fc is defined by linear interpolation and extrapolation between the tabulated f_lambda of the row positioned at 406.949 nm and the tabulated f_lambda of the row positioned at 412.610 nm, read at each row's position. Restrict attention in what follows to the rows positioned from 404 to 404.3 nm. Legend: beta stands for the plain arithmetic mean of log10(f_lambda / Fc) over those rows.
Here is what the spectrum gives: -0.017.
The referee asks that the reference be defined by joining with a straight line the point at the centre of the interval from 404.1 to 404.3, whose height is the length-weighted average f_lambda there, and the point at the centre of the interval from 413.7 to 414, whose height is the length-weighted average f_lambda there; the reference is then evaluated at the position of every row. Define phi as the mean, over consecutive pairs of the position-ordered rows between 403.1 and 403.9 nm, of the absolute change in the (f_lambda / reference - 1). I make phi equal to 0.030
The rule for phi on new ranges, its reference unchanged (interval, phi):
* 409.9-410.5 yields 0.008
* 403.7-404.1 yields 0.006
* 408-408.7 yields 0.030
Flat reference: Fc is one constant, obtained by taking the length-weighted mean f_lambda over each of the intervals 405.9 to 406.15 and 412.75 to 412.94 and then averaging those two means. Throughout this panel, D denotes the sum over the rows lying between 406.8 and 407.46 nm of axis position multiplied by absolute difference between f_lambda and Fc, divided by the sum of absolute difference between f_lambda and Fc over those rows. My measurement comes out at 407.05 nm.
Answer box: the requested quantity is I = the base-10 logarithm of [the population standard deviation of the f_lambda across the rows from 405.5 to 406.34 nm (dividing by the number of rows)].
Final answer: -0.38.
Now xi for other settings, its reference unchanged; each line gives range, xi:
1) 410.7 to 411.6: 410.715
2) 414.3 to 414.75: 414.610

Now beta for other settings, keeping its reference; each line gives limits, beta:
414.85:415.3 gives 0.011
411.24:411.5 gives 0.034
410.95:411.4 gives 0.012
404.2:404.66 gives -0.042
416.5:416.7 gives 0.050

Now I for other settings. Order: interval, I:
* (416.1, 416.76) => -0.68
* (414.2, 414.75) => -1.03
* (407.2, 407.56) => -0.59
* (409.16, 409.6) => -0.09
